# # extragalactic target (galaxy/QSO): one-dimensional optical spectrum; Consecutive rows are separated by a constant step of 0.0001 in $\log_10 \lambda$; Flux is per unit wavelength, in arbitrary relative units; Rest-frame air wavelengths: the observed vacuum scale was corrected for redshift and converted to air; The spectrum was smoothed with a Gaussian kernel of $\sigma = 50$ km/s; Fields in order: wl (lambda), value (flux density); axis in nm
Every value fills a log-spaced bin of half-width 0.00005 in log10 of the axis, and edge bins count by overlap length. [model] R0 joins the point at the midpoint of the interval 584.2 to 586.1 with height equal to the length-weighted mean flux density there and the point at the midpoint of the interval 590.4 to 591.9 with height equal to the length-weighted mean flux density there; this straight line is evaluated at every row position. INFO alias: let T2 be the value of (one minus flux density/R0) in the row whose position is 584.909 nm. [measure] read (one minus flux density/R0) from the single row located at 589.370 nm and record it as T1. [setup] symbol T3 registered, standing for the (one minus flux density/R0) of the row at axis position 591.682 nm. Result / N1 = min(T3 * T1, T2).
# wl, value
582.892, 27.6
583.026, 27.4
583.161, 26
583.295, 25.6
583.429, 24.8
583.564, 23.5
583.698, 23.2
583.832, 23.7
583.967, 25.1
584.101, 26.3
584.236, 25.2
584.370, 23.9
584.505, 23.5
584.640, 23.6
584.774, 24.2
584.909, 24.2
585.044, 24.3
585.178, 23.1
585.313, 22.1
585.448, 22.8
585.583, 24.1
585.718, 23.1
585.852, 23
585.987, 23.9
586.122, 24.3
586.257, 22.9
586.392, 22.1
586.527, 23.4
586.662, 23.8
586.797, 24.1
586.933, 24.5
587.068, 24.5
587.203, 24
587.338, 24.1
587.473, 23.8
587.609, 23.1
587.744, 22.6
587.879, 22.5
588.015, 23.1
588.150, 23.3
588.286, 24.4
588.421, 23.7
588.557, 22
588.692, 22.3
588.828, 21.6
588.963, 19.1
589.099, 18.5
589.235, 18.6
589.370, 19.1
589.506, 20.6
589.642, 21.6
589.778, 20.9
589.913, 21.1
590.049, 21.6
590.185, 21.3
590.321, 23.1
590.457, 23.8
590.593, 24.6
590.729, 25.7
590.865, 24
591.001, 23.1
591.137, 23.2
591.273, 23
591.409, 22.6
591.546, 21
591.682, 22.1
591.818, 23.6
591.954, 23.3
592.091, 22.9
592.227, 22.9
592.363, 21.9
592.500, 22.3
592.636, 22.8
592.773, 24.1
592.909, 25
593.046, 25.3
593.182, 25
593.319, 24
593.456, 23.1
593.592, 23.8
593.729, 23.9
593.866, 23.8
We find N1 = -0.023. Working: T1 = 0.18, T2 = -0.02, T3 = 0.052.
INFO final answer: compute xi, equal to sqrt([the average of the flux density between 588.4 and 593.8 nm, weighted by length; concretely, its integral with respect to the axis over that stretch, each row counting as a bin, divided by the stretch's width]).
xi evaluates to 4.75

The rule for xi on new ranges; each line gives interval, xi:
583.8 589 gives 4.85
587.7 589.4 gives 4.65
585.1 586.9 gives 4.83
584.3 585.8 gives 4.85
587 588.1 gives 4.84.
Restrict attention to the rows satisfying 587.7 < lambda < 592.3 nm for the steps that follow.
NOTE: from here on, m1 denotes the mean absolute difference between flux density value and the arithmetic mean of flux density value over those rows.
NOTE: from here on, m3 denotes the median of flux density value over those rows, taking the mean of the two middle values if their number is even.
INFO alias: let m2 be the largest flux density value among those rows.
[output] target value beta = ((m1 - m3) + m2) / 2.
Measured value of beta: 2.2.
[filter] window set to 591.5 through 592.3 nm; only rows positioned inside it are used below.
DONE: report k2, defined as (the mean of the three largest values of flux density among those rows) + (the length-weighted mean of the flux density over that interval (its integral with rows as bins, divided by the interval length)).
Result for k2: 46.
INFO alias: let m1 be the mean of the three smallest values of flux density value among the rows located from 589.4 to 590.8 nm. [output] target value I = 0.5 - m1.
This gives -20.4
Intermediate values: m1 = 20.9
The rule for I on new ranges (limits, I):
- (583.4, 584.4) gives -23.0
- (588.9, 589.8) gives -18.2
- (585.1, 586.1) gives -22.1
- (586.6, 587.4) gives -23.5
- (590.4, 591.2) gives -22.9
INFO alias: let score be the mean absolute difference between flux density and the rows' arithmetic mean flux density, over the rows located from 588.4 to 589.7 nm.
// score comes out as 1.53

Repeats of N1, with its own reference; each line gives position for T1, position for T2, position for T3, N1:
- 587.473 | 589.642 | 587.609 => 0.000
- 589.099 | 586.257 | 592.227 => 0.003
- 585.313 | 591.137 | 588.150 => 0.001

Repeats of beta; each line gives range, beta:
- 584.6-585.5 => 0.7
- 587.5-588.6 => 0.9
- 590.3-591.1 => 1.3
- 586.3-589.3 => 1.3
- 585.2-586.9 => 0.8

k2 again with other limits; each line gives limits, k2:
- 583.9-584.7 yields 50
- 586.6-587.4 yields 49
